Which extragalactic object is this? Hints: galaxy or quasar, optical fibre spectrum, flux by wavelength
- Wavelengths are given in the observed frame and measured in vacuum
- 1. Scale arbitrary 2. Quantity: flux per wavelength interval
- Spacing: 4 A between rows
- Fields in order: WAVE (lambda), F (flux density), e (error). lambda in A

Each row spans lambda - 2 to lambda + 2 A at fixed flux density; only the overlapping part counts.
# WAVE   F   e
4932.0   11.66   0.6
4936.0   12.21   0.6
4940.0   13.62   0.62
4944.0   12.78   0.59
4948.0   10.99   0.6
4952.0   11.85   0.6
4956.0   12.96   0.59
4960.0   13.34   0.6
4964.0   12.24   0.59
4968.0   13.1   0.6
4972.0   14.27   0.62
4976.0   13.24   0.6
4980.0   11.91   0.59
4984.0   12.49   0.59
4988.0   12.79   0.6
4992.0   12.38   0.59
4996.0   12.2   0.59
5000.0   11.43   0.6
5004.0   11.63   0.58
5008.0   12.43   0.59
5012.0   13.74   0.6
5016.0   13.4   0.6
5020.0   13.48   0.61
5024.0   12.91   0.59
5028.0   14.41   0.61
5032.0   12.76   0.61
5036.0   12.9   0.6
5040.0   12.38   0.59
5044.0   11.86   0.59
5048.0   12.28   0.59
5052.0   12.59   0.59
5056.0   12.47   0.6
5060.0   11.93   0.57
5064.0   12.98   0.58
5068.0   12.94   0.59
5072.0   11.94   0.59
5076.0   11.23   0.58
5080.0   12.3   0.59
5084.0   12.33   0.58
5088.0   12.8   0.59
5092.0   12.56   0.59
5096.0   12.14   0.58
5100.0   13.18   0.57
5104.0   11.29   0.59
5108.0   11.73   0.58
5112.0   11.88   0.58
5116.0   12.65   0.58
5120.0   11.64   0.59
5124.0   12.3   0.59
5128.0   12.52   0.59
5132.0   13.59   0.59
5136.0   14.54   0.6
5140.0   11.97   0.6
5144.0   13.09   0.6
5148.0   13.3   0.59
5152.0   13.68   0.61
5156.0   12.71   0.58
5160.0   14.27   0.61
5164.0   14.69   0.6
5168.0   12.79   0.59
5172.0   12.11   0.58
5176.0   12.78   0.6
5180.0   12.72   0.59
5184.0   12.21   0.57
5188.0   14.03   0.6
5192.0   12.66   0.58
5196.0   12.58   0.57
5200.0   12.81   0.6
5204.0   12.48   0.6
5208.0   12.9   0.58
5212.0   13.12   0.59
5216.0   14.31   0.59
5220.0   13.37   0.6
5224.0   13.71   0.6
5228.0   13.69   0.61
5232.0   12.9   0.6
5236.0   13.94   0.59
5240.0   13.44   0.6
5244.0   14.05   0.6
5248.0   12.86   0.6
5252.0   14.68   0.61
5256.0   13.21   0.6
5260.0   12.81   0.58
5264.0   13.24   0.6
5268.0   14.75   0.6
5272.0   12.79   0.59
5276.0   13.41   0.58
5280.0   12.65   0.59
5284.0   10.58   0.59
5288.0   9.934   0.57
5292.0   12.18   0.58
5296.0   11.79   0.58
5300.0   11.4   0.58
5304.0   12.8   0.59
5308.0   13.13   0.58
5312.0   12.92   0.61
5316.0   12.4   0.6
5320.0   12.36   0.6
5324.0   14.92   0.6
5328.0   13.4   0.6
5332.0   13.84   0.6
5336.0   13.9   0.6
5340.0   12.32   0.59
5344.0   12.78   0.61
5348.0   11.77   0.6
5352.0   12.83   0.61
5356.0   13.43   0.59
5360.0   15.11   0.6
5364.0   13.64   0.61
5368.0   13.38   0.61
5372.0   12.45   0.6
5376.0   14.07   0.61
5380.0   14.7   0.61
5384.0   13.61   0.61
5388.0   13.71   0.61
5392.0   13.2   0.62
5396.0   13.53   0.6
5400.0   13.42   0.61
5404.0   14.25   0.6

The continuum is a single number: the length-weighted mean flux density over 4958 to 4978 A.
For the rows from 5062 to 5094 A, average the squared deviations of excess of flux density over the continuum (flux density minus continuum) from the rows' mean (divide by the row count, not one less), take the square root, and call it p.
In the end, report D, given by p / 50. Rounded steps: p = 0.55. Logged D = 0.011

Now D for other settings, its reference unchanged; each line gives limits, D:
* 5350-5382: 0.017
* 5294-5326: 0.020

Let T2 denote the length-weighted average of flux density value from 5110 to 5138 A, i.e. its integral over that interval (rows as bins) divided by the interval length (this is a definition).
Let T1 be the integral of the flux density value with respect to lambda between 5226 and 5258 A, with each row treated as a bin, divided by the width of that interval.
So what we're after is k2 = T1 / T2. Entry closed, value 1.07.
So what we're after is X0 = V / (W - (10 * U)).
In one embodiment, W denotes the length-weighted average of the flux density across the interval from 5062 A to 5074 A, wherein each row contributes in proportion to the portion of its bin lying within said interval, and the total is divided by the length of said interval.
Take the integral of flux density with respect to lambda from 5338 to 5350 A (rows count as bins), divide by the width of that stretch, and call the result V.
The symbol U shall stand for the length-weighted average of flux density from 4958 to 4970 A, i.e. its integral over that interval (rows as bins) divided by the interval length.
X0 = -0.106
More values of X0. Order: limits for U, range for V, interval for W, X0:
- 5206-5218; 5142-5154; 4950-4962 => -0.110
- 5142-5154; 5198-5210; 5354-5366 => -0.107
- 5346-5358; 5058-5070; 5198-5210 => -0.111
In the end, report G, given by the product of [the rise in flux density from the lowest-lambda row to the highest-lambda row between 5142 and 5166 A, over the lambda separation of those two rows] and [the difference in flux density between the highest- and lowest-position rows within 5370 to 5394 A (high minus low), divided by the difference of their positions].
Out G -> 0.0030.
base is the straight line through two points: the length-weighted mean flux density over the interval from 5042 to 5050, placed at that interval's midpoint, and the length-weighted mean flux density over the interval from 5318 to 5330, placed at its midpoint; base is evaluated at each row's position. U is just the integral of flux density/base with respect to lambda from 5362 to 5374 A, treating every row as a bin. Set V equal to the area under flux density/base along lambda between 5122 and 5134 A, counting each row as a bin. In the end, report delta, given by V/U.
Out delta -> 1.073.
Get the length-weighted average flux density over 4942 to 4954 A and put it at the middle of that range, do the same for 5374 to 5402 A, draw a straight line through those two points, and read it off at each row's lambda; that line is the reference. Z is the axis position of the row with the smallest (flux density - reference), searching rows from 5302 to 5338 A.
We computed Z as 5320.0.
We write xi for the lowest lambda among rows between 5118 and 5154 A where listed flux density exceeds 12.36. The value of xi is 5128.0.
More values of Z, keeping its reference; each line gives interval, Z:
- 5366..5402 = 5372.0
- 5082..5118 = 5104.0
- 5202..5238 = 5204.0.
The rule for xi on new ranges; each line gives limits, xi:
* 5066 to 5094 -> 5068.0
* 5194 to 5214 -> 5196.0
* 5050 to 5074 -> 5052.0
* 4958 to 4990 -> 4960.0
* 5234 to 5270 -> 5236.0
